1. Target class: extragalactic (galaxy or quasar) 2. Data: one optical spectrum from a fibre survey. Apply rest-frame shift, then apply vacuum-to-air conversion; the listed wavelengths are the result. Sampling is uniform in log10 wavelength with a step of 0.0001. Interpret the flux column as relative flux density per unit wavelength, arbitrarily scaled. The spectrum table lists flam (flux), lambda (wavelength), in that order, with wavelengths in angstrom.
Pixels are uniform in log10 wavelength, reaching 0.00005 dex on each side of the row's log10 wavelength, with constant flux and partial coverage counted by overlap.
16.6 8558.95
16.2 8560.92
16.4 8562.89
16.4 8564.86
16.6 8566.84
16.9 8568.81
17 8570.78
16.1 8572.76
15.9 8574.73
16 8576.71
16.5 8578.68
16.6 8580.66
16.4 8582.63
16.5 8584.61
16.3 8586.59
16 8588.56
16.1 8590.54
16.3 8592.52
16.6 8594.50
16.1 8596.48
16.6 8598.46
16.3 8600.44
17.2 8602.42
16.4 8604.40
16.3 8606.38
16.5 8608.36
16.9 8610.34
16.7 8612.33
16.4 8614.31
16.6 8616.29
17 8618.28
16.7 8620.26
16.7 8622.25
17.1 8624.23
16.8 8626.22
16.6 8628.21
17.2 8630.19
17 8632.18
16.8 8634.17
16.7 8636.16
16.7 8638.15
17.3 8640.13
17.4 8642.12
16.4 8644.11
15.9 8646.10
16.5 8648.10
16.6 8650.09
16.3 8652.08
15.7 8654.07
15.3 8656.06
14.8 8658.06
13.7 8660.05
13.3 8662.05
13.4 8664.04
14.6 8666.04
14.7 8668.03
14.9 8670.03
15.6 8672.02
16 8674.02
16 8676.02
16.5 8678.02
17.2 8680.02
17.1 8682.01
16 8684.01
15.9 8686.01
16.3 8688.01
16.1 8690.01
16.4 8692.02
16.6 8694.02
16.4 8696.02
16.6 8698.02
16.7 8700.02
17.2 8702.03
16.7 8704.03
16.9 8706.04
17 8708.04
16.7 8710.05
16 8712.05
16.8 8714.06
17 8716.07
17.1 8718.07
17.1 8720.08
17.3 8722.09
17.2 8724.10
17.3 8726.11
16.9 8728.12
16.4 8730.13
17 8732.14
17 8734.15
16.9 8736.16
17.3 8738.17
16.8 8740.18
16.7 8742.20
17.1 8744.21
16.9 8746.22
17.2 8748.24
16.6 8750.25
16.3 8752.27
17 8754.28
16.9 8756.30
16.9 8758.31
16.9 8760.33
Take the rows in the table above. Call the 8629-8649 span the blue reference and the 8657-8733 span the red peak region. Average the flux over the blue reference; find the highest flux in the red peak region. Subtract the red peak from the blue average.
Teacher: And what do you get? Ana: -0.51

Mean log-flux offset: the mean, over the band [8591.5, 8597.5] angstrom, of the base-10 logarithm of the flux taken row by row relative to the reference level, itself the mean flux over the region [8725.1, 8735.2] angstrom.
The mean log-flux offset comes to -0.015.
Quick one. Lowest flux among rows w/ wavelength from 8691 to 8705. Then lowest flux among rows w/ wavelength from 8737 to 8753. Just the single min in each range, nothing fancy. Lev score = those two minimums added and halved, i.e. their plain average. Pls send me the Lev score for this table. 16.35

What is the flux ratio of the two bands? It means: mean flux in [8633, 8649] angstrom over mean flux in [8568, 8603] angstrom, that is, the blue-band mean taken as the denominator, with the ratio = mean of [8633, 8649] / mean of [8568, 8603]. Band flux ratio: 1.02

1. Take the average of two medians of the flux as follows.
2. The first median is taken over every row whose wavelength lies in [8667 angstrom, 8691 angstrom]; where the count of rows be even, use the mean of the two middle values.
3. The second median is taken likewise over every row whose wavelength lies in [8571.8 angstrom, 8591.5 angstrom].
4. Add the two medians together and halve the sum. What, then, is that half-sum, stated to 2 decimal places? 16.10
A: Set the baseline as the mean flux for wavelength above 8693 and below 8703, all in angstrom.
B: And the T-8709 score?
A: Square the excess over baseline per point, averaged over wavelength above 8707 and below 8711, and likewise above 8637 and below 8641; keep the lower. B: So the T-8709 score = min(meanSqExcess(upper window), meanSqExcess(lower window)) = 0.045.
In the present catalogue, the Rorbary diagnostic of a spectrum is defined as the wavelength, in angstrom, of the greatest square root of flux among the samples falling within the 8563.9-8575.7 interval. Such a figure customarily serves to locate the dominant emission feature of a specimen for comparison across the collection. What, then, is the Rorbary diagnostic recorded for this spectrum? 8570.78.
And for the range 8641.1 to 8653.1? 8642.12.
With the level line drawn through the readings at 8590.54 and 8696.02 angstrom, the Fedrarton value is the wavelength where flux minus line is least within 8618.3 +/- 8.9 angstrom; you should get 8614.31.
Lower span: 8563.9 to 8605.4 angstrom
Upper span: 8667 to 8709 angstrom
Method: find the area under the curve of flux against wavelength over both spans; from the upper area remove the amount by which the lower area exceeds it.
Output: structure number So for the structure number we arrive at 690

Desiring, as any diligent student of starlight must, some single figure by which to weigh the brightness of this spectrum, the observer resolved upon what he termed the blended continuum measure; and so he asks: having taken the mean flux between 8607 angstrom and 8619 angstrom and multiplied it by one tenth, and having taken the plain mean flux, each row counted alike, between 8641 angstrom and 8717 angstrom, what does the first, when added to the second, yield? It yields 17.70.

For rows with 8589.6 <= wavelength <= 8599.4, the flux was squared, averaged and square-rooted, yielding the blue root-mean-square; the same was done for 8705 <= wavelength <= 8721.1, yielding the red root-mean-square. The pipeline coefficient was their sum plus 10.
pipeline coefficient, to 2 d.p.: 43.17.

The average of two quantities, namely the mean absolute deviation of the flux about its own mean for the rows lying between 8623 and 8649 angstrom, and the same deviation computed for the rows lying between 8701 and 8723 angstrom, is 0.28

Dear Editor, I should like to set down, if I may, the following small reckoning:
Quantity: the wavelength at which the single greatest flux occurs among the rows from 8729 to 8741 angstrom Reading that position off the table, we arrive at 8738.17 angstrom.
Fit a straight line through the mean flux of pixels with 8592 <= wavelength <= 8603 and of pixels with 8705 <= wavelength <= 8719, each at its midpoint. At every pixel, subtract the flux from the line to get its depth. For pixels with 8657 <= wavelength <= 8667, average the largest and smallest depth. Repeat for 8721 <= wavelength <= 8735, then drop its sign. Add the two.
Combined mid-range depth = 2.6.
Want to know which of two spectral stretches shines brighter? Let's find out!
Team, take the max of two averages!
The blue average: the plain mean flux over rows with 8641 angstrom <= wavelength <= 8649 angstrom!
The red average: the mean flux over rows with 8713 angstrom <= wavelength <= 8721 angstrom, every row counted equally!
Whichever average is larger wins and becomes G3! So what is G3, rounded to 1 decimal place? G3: 17.0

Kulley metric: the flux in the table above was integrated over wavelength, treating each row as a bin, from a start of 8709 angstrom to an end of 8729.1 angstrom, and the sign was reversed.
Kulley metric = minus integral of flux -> -340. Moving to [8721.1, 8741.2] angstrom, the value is -342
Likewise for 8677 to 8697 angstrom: -329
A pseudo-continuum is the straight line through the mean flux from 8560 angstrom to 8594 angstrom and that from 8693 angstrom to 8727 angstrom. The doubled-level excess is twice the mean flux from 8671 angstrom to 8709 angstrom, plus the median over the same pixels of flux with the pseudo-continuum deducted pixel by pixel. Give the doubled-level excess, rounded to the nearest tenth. 32.7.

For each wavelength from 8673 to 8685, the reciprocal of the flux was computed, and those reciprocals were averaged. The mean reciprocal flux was 0.0608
